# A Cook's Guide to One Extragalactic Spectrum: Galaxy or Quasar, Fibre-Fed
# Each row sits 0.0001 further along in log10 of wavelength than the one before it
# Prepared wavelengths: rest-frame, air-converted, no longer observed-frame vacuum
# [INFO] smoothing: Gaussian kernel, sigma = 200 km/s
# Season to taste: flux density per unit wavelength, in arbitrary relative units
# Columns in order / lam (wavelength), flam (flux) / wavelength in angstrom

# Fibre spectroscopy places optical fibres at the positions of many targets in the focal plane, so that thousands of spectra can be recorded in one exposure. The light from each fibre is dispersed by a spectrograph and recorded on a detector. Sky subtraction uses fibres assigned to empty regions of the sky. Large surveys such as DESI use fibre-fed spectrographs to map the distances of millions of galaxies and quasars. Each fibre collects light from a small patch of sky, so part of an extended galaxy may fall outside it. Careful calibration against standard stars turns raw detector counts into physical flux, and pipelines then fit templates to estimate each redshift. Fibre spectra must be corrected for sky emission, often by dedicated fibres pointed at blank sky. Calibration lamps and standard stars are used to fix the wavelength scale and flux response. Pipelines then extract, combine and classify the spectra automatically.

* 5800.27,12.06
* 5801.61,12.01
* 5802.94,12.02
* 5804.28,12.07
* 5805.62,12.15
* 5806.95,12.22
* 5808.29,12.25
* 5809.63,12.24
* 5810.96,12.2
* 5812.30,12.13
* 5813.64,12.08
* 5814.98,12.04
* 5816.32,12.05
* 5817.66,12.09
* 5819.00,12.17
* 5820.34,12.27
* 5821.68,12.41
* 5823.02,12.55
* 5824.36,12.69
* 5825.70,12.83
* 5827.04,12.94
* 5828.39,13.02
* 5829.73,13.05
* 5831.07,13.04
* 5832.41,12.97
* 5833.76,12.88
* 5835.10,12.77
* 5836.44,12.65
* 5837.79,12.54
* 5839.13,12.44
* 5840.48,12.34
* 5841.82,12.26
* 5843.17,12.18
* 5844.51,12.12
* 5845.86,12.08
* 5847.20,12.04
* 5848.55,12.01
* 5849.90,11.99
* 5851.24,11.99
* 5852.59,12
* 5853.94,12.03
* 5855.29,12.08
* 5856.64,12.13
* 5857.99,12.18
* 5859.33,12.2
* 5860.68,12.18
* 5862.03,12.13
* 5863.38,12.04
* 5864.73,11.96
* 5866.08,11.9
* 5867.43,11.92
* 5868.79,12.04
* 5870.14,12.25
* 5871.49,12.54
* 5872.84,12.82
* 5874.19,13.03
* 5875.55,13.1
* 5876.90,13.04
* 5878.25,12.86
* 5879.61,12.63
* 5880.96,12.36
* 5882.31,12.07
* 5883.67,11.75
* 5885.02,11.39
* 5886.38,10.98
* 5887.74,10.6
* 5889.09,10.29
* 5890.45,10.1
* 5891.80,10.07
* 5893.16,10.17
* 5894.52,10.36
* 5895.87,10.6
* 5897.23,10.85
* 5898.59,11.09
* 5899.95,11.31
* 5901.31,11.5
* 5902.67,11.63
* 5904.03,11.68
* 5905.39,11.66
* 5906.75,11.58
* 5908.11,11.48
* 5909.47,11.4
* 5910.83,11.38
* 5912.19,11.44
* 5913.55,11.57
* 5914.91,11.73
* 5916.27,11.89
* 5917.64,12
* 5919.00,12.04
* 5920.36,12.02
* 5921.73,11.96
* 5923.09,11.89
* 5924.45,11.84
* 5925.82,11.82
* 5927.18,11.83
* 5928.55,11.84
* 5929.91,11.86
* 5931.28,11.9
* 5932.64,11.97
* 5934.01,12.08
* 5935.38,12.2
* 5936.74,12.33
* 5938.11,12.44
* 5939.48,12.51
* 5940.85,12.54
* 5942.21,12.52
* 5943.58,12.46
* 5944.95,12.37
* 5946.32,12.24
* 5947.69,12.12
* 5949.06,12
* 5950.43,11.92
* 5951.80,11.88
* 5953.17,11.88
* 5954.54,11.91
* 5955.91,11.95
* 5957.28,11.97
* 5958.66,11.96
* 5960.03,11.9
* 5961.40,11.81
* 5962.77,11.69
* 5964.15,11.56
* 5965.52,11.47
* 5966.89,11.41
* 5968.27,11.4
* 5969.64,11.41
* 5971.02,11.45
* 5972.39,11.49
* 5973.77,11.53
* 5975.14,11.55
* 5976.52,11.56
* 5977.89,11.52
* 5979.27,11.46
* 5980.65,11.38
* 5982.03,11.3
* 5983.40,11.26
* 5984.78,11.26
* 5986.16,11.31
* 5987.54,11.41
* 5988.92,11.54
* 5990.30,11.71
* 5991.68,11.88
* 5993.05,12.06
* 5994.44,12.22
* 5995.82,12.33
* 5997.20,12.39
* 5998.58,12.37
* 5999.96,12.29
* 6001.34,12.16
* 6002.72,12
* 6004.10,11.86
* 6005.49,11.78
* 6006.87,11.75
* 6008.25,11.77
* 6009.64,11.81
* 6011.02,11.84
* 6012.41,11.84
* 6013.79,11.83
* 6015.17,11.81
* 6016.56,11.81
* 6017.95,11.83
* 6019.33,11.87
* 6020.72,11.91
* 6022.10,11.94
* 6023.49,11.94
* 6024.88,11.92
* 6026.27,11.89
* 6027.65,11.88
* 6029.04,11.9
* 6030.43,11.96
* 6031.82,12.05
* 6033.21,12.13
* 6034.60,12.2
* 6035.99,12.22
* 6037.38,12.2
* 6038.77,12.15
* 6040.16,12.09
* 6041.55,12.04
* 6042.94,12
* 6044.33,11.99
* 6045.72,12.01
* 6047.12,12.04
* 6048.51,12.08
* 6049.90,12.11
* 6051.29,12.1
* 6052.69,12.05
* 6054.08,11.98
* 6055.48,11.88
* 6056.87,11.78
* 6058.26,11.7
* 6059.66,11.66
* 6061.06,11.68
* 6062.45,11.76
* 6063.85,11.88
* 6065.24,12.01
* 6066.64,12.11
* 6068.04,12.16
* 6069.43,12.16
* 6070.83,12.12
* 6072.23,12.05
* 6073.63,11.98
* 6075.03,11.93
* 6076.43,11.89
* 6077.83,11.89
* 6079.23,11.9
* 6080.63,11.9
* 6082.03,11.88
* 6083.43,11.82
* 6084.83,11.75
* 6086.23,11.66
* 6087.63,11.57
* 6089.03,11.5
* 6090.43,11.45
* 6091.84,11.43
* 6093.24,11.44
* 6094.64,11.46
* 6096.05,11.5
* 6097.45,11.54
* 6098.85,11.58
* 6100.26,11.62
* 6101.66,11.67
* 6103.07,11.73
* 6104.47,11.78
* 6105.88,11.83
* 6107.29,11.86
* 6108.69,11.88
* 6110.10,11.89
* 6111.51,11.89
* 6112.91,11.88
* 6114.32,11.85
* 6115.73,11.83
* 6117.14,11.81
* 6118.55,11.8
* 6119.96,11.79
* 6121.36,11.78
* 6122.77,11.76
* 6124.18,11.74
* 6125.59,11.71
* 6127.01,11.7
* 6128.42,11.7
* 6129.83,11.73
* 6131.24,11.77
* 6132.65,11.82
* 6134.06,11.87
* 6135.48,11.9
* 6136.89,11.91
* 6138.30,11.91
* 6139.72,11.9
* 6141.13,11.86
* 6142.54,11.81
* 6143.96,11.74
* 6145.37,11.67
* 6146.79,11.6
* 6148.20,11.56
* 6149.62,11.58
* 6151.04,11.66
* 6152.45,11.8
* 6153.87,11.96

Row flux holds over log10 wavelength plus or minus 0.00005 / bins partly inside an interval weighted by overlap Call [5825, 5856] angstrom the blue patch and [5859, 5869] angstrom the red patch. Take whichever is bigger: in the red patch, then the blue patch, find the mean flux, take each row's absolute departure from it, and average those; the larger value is 0.37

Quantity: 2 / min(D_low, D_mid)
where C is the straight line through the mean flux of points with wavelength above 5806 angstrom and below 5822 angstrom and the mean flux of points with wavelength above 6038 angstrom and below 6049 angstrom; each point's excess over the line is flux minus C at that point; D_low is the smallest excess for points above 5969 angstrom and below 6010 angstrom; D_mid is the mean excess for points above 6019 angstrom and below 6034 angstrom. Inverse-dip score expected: -2.4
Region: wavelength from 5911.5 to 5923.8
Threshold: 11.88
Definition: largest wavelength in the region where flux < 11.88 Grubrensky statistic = 5914.91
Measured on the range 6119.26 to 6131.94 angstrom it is 6131.24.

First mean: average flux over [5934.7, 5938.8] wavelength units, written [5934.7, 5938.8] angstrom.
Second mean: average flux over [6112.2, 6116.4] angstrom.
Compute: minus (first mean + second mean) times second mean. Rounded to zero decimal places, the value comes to -287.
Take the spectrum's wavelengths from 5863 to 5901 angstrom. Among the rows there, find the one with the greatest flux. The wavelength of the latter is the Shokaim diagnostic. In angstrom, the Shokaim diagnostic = 5875.55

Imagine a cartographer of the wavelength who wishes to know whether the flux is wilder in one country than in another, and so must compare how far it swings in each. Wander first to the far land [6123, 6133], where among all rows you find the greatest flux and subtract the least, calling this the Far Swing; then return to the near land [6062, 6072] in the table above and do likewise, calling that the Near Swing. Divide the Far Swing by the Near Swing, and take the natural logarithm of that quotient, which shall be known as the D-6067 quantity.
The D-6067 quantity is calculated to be -1.2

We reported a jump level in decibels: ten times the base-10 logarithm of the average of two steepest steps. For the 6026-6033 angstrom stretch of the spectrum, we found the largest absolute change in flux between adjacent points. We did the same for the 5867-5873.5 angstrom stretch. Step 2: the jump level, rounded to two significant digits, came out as -7.2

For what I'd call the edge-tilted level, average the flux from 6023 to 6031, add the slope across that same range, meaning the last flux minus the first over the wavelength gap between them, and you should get 11.9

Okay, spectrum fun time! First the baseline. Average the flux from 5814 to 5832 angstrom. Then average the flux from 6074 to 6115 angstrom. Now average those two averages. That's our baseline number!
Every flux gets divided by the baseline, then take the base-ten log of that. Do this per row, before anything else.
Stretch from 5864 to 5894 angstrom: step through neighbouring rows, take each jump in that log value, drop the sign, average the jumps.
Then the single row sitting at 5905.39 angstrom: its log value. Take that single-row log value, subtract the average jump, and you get -0.025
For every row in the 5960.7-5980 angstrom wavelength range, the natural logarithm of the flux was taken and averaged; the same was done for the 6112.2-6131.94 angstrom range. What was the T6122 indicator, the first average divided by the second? 0.99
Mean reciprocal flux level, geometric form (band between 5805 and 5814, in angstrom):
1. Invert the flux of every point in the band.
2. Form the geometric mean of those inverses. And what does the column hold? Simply 0.0821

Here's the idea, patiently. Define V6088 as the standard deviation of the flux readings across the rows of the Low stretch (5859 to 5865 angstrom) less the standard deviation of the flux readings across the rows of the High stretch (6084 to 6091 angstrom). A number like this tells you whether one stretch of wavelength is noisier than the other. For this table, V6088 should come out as -0.02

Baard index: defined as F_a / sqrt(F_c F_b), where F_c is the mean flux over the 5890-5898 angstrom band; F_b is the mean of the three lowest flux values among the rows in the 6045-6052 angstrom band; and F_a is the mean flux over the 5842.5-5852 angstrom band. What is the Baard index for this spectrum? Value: 1.08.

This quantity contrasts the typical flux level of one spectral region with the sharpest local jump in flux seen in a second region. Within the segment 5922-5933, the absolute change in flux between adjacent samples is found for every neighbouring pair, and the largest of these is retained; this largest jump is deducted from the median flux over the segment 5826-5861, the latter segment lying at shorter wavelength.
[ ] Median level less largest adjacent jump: 12.1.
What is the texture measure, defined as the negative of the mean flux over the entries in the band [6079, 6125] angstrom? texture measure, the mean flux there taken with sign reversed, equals -11.7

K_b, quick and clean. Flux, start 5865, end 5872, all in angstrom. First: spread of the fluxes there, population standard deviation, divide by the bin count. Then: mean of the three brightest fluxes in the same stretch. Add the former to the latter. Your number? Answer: 12.5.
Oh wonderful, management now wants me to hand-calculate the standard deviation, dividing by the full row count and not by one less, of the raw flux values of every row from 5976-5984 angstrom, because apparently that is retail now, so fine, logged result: 0.11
